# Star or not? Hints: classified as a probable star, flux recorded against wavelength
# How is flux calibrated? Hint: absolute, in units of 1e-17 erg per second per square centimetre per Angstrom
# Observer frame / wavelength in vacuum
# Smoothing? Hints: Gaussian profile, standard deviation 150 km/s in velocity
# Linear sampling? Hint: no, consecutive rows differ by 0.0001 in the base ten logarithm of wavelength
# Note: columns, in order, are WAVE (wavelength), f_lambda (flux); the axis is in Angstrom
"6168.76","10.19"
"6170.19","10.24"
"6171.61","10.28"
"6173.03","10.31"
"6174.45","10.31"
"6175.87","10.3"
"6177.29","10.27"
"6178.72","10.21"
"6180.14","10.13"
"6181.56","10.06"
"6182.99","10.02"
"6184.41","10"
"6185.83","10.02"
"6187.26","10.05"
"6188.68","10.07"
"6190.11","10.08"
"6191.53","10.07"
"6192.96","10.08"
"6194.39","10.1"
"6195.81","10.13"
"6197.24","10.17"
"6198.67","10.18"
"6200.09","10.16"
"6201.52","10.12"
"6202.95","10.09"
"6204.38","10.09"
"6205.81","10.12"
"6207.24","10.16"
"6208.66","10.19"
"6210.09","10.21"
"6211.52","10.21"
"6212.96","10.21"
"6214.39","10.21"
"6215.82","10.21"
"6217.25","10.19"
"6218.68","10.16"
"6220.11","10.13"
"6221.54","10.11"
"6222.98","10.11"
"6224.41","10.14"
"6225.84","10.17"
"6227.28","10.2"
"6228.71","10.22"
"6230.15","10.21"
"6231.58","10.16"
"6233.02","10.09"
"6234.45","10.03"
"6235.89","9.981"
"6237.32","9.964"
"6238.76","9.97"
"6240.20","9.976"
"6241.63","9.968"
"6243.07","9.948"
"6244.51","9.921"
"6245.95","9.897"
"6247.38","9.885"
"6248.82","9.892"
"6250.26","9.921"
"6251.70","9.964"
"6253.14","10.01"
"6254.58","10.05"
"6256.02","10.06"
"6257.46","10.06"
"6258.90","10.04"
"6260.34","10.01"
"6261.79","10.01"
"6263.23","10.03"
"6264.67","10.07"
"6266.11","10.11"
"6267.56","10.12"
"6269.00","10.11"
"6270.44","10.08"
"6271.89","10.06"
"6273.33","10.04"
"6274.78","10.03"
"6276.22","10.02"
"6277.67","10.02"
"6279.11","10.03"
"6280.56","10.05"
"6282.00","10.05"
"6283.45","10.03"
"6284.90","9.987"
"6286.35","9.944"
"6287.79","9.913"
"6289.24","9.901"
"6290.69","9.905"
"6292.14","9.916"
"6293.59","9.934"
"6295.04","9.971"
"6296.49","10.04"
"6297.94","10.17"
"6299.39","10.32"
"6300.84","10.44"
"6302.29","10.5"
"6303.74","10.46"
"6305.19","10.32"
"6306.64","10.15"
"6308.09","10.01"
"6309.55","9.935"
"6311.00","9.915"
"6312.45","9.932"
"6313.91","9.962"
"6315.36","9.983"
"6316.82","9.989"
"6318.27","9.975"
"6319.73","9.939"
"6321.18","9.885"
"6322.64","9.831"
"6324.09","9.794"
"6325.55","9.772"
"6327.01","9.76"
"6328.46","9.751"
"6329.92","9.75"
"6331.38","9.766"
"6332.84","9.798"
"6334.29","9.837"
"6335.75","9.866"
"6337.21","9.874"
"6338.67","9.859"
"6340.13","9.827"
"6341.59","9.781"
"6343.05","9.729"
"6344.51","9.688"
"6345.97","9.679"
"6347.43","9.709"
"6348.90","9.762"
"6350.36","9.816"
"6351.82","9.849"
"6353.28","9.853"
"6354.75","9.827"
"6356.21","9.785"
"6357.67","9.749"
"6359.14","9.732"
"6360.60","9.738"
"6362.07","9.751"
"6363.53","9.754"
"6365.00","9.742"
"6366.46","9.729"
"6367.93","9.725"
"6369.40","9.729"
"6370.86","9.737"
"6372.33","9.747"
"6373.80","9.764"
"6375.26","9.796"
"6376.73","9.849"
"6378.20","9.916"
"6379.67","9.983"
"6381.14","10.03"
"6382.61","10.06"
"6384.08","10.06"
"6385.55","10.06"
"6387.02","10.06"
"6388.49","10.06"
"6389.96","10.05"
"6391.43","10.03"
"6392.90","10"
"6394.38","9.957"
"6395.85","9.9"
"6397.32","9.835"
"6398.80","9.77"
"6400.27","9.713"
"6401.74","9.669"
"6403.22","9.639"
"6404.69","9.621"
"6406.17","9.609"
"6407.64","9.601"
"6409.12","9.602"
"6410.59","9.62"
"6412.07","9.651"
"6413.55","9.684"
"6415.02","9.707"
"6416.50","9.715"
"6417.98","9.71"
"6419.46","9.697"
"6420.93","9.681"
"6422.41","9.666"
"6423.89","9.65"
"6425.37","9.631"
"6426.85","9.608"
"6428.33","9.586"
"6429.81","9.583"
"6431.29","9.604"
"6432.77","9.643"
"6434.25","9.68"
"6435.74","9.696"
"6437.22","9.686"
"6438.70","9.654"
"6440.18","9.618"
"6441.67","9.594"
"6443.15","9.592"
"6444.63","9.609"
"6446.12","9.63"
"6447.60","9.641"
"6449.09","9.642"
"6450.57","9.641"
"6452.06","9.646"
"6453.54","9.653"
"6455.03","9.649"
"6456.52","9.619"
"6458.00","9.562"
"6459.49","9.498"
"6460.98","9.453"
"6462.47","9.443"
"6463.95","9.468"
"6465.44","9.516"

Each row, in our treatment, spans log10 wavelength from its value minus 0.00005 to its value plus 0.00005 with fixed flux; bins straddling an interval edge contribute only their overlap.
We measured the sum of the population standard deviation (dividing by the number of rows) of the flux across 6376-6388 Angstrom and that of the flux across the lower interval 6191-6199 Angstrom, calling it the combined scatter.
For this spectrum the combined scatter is 0.12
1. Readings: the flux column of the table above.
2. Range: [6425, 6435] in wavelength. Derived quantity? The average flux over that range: 9.6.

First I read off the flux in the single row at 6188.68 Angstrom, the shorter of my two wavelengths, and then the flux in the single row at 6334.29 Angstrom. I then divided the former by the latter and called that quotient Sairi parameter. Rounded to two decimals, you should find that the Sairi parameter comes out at 1.02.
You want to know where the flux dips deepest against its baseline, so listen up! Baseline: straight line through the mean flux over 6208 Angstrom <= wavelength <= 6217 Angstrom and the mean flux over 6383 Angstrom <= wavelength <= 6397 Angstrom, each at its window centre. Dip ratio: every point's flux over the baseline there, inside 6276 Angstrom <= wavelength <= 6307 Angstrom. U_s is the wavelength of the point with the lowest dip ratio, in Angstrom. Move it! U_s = 6289.24 Angstrom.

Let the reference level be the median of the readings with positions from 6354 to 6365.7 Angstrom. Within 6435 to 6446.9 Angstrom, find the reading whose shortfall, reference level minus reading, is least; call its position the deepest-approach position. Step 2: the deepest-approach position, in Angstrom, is 6435.74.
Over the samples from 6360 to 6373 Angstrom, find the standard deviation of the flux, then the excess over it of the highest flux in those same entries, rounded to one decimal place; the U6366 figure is 9.7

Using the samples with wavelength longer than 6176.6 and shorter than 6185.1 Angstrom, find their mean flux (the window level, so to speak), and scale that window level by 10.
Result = 101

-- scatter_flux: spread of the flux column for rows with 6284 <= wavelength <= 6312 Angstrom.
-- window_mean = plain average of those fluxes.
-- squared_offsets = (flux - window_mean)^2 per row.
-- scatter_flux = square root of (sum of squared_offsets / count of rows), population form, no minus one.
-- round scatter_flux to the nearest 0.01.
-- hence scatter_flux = 0.21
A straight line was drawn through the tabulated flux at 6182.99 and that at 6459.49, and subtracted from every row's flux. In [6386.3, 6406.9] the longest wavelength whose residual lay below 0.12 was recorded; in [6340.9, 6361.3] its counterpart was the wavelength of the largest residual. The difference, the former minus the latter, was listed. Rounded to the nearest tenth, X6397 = 52.9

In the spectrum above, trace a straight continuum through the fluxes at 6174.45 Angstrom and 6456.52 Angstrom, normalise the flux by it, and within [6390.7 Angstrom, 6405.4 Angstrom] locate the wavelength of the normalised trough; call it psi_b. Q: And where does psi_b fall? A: 6404.69 Angstrom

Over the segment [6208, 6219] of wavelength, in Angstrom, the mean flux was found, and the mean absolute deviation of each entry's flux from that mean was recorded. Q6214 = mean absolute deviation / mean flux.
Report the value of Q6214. 0.0014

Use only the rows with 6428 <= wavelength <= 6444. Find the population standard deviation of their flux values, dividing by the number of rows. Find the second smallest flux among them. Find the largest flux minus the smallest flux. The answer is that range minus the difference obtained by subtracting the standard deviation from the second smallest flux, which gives -9.43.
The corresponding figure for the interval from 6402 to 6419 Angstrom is -9.44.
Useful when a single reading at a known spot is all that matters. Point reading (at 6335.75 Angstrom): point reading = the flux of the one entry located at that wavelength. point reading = 9.866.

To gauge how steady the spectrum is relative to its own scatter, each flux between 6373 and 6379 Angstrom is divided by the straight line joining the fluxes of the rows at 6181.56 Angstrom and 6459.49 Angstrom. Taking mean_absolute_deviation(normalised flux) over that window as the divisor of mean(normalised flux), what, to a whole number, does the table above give 181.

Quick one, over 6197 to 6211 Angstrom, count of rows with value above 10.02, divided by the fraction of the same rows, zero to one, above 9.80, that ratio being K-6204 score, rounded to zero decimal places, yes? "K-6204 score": 10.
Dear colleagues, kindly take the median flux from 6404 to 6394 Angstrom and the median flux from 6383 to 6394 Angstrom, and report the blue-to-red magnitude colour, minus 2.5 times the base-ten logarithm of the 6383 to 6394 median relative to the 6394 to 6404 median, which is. -0.03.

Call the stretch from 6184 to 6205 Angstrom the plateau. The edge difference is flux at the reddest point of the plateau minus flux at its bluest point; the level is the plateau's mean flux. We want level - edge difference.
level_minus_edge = 10.0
